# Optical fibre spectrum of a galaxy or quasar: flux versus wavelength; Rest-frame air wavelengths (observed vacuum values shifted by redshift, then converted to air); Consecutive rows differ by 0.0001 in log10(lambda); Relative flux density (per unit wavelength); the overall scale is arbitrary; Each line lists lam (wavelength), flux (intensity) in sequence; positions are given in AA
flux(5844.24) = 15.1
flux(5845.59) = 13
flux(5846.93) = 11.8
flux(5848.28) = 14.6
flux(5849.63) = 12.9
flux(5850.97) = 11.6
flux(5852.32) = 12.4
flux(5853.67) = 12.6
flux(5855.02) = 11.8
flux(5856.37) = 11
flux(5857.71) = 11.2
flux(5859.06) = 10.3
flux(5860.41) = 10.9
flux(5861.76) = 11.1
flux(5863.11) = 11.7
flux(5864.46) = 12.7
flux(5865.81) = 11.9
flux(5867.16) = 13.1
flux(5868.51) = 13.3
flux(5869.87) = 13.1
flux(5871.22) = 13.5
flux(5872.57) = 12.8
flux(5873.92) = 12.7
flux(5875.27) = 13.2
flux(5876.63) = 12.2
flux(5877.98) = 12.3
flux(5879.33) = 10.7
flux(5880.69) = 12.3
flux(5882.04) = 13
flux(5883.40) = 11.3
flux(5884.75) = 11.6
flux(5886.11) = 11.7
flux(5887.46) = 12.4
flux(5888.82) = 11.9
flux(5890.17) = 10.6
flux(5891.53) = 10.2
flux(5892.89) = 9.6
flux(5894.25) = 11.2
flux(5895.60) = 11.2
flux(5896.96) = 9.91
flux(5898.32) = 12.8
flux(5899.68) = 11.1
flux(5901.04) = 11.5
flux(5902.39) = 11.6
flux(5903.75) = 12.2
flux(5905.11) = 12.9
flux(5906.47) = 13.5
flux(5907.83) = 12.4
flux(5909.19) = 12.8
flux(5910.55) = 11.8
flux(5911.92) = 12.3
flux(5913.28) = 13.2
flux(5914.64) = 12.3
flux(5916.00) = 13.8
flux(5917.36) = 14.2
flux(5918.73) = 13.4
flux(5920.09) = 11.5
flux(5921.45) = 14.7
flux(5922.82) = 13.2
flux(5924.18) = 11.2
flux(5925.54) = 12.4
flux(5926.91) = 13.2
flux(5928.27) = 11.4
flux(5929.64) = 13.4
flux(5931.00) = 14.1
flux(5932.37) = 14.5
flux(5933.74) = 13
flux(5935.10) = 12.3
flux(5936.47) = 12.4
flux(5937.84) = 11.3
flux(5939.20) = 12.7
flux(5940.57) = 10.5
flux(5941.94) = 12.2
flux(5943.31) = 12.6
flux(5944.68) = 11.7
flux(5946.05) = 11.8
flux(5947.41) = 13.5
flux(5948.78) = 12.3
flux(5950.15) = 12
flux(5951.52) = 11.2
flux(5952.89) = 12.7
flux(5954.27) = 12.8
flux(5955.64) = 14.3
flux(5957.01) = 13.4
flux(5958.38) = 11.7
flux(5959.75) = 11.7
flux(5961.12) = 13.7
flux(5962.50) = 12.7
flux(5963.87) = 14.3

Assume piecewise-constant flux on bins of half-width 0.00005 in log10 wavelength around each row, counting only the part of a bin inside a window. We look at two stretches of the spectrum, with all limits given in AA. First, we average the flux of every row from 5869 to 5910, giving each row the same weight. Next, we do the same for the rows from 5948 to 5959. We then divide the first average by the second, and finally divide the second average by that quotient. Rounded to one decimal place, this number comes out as 13.2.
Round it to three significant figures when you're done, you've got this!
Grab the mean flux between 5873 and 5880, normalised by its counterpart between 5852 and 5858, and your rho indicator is 1.04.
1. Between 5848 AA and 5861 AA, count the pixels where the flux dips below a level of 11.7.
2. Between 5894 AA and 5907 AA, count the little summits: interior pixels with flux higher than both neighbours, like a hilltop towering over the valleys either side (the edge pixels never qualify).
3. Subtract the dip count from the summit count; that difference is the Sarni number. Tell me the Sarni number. -4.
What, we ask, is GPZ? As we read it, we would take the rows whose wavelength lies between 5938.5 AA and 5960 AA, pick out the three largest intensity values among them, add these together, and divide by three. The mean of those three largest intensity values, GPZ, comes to 13.7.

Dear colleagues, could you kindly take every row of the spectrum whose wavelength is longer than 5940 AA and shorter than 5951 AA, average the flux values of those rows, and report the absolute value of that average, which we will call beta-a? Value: 12.1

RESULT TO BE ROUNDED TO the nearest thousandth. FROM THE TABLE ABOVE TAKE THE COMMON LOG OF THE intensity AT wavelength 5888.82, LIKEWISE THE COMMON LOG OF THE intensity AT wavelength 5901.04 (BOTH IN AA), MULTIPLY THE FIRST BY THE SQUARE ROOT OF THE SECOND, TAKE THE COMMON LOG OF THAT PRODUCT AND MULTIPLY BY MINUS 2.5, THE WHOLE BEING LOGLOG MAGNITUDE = -0.111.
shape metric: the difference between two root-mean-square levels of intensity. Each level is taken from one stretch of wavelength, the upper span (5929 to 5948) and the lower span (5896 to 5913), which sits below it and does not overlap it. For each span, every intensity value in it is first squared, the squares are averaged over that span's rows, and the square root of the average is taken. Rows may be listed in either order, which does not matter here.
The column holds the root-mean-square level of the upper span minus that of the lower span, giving 0.5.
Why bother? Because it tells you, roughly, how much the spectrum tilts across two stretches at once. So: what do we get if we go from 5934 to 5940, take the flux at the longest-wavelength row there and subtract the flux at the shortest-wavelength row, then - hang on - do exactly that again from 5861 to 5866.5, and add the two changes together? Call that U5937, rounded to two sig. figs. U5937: 1.2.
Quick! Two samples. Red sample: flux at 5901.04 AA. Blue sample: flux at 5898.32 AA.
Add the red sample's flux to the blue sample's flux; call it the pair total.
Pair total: 24.3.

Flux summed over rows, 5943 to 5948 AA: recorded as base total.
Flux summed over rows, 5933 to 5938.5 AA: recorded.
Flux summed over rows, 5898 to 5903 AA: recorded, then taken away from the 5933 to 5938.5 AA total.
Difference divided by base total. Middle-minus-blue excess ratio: 0.040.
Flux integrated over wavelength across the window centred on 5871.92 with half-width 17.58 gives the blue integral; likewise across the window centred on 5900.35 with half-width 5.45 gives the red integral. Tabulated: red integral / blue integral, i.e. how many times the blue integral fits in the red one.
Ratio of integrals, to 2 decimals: 0.30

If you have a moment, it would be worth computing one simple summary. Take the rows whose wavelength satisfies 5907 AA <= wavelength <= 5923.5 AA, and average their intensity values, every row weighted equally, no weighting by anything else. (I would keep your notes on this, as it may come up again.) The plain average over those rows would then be 13.0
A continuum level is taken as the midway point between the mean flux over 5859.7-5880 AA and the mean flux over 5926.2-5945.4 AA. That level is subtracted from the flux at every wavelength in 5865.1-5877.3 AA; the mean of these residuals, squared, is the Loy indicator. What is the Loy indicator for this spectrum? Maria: 0.19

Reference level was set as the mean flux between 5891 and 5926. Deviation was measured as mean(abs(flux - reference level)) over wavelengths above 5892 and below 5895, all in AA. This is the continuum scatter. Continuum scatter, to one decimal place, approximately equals 1.8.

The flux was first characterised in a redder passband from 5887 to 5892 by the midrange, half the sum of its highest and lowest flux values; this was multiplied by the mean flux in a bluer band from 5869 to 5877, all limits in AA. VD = 146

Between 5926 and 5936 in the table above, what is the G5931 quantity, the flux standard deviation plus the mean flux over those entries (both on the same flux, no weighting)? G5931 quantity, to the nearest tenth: 14.1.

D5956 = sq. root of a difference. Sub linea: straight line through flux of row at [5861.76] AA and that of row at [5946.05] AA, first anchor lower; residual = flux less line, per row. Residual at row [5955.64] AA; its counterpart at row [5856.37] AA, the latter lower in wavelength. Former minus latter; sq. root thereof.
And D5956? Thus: 1.57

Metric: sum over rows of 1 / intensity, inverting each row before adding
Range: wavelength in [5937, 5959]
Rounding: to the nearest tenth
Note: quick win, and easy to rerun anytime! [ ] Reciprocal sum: 1.3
